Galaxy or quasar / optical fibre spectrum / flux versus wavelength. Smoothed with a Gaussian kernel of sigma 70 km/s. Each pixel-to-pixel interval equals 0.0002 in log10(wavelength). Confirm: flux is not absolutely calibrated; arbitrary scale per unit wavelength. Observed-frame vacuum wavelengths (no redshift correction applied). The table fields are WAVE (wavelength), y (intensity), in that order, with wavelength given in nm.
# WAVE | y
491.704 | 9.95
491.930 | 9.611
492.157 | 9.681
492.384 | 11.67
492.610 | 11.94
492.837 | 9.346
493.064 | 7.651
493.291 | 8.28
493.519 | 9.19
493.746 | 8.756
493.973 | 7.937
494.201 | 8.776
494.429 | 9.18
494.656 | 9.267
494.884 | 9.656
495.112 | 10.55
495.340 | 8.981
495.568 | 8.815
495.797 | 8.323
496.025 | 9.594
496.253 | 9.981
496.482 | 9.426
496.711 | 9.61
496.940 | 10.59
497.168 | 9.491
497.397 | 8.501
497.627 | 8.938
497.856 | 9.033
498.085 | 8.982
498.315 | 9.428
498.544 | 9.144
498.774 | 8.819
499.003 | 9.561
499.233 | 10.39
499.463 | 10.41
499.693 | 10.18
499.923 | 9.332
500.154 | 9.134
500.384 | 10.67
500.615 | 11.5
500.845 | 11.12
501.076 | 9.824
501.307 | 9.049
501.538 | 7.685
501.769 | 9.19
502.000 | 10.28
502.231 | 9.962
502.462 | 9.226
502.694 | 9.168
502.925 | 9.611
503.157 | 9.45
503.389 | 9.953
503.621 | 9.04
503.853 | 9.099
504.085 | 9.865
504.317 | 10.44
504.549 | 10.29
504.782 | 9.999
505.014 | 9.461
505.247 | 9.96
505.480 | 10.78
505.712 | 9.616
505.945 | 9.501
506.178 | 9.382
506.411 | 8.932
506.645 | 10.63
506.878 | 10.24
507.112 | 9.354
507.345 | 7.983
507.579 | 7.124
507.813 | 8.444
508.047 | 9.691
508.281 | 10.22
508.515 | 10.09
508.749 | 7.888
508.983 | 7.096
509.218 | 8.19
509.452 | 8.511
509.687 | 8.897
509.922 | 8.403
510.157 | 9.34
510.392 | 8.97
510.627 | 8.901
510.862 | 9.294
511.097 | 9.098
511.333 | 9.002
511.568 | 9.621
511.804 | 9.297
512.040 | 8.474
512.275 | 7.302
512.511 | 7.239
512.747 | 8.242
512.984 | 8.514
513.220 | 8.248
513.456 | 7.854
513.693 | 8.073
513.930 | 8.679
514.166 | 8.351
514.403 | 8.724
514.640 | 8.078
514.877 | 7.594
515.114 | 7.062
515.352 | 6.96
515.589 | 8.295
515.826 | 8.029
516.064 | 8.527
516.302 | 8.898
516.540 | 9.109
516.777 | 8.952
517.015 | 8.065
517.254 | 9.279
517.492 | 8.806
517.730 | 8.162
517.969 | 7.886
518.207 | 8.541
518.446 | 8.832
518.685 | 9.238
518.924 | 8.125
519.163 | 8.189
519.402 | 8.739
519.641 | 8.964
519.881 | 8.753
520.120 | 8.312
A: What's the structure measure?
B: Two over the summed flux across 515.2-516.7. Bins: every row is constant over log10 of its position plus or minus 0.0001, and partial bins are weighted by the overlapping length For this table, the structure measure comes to 0.0401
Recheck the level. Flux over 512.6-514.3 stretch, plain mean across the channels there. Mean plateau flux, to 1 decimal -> 8.3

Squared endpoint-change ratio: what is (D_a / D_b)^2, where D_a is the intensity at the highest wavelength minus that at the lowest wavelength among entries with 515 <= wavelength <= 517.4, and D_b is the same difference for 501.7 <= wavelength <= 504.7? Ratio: 4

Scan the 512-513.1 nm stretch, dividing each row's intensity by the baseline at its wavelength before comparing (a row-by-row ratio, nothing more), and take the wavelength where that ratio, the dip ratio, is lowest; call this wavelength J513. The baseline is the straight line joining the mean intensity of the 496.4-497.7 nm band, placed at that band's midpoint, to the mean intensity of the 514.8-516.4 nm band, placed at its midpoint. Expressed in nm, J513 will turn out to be 512.511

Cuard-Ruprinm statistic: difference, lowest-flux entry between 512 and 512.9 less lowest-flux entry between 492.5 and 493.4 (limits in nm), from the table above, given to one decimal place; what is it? -0.4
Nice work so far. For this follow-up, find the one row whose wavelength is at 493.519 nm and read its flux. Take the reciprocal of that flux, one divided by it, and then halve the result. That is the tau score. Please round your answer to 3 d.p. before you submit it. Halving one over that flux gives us 0.054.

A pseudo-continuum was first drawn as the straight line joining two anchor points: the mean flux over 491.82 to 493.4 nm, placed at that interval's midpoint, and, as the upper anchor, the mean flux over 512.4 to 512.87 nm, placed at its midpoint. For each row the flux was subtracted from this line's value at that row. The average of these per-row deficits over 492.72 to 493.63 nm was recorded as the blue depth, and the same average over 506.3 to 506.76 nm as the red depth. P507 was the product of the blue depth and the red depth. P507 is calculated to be -1.5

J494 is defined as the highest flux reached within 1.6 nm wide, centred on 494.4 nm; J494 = 10.55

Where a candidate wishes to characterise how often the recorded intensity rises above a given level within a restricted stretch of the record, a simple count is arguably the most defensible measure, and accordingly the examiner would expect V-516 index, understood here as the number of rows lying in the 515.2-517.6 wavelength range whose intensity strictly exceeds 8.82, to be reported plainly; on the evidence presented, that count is 4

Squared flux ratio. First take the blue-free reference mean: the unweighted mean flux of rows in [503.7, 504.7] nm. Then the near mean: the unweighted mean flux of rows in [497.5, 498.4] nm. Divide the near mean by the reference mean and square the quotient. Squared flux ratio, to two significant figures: 0.84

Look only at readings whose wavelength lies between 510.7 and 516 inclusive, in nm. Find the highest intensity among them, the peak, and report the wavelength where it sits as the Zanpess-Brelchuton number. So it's 511.568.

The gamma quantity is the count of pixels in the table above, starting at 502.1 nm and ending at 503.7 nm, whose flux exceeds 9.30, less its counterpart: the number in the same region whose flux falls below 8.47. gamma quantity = 4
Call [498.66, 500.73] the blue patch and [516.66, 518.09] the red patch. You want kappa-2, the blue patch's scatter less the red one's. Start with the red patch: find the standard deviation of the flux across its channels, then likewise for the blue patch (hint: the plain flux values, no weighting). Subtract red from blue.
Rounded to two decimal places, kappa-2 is 0.29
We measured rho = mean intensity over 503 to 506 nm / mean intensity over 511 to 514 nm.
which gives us 1.16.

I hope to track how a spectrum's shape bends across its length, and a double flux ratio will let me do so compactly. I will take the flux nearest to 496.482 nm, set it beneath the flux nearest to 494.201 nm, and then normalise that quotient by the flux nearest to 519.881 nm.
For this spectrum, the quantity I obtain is 0.106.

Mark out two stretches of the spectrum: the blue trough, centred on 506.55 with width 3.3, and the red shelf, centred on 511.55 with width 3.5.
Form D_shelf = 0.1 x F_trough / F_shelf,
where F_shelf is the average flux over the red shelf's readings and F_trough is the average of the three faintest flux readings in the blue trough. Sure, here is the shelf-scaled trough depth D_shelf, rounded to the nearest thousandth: 0.091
